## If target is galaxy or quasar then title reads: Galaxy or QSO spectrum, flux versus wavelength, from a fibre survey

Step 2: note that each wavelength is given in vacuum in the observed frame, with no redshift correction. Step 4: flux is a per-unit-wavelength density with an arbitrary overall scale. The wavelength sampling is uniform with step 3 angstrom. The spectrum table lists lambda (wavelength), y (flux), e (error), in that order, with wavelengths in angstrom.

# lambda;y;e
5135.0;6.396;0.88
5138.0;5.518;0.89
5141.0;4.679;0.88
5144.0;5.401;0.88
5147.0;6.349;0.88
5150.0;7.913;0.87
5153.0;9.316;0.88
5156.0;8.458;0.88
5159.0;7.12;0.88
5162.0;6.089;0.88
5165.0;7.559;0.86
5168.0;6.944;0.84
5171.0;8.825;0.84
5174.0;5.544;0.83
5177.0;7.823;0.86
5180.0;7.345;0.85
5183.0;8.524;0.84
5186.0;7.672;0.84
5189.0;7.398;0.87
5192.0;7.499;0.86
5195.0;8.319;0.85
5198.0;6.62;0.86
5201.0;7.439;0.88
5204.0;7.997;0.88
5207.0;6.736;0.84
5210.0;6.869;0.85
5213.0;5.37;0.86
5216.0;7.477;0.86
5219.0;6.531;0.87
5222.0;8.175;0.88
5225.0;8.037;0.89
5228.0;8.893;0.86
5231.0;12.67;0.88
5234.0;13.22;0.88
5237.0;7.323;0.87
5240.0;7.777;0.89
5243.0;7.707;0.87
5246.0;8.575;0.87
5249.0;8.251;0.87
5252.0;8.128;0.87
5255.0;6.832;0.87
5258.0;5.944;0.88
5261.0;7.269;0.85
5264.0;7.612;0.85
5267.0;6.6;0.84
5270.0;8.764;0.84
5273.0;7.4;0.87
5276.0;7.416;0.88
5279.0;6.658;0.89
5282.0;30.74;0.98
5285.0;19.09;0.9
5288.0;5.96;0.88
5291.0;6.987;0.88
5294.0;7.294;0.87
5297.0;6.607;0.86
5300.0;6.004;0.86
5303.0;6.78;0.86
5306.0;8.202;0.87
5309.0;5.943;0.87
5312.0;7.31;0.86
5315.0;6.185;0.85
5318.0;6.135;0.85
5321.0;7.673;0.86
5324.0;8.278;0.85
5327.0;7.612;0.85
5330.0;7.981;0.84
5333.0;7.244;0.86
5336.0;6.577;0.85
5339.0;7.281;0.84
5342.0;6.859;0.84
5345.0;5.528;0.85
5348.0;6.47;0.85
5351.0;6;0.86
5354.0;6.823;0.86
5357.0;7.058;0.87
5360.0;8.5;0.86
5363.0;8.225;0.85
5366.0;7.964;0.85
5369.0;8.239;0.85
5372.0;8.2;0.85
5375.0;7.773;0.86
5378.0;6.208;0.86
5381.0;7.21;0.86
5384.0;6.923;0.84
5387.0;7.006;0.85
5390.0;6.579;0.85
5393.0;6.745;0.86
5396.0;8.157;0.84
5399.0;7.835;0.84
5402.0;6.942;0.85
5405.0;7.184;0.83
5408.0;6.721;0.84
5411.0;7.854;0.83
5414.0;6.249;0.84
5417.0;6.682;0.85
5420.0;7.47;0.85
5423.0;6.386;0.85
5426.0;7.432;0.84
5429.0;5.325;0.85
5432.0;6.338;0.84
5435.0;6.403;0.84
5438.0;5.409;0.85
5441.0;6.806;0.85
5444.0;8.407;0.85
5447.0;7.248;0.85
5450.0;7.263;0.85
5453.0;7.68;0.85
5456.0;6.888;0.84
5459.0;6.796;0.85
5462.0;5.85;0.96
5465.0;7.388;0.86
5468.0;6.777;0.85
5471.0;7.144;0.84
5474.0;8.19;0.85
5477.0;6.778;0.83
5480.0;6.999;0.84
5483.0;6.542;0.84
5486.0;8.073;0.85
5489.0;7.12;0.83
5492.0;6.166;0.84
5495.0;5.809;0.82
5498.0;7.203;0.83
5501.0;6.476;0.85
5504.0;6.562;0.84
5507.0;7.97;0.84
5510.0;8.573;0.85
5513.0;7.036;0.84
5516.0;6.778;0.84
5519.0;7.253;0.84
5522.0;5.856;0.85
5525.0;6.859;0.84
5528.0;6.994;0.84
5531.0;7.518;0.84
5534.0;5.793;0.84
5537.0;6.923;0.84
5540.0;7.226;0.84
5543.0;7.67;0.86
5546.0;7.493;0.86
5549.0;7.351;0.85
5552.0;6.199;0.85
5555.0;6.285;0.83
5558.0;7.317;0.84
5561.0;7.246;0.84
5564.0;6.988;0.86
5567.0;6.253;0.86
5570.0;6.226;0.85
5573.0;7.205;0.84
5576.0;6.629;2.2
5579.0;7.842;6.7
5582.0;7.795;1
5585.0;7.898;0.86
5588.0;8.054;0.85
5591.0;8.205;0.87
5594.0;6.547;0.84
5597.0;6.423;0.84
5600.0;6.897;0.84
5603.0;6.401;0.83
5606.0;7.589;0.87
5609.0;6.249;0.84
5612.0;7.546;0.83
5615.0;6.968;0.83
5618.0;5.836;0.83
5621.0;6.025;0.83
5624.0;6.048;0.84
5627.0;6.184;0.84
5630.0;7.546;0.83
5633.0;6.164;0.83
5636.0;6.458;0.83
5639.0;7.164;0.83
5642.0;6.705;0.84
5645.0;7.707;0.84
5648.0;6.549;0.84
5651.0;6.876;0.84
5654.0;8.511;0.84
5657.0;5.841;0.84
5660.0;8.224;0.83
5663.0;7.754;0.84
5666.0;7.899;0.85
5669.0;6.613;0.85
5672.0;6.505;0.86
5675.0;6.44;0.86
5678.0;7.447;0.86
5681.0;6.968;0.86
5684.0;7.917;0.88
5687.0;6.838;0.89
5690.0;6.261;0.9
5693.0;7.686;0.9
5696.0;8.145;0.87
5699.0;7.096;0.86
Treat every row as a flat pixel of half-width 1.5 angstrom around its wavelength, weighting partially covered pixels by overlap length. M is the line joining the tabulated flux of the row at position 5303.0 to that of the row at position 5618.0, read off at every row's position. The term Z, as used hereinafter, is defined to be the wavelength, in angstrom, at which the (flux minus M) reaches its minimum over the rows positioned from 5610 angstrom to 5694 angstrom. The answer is 5618.0 angstrom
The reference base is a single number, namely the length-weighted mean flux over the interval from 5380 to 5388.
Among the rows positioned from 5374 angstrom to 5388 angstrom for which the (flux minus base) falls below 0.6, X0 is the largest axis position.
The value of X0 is 5387.0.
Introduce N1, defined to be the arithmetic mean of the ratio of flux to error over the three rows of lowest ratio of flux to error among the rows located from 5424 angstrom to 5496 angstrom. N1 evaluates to 6.2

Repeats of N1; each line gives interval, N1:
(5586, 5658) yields 7.1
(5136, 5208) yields 5.9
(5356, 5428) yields 7.4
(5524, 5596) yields 3.7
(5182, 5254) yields 7.1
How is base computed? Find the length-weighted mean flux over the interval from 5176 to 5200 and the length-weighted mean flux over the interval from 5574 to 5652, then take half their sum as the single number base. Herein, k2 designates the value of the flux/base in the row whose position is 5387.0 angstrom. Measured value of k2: 0.96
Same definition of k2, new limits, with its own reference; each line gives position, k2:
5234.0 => 1.81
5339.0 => 1.00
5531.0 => 1.03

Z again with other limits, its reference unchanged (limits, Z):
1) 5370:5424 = 5378.0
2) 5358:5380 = 5378.0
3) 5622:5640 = 5624.0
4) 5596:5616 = 5609.0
